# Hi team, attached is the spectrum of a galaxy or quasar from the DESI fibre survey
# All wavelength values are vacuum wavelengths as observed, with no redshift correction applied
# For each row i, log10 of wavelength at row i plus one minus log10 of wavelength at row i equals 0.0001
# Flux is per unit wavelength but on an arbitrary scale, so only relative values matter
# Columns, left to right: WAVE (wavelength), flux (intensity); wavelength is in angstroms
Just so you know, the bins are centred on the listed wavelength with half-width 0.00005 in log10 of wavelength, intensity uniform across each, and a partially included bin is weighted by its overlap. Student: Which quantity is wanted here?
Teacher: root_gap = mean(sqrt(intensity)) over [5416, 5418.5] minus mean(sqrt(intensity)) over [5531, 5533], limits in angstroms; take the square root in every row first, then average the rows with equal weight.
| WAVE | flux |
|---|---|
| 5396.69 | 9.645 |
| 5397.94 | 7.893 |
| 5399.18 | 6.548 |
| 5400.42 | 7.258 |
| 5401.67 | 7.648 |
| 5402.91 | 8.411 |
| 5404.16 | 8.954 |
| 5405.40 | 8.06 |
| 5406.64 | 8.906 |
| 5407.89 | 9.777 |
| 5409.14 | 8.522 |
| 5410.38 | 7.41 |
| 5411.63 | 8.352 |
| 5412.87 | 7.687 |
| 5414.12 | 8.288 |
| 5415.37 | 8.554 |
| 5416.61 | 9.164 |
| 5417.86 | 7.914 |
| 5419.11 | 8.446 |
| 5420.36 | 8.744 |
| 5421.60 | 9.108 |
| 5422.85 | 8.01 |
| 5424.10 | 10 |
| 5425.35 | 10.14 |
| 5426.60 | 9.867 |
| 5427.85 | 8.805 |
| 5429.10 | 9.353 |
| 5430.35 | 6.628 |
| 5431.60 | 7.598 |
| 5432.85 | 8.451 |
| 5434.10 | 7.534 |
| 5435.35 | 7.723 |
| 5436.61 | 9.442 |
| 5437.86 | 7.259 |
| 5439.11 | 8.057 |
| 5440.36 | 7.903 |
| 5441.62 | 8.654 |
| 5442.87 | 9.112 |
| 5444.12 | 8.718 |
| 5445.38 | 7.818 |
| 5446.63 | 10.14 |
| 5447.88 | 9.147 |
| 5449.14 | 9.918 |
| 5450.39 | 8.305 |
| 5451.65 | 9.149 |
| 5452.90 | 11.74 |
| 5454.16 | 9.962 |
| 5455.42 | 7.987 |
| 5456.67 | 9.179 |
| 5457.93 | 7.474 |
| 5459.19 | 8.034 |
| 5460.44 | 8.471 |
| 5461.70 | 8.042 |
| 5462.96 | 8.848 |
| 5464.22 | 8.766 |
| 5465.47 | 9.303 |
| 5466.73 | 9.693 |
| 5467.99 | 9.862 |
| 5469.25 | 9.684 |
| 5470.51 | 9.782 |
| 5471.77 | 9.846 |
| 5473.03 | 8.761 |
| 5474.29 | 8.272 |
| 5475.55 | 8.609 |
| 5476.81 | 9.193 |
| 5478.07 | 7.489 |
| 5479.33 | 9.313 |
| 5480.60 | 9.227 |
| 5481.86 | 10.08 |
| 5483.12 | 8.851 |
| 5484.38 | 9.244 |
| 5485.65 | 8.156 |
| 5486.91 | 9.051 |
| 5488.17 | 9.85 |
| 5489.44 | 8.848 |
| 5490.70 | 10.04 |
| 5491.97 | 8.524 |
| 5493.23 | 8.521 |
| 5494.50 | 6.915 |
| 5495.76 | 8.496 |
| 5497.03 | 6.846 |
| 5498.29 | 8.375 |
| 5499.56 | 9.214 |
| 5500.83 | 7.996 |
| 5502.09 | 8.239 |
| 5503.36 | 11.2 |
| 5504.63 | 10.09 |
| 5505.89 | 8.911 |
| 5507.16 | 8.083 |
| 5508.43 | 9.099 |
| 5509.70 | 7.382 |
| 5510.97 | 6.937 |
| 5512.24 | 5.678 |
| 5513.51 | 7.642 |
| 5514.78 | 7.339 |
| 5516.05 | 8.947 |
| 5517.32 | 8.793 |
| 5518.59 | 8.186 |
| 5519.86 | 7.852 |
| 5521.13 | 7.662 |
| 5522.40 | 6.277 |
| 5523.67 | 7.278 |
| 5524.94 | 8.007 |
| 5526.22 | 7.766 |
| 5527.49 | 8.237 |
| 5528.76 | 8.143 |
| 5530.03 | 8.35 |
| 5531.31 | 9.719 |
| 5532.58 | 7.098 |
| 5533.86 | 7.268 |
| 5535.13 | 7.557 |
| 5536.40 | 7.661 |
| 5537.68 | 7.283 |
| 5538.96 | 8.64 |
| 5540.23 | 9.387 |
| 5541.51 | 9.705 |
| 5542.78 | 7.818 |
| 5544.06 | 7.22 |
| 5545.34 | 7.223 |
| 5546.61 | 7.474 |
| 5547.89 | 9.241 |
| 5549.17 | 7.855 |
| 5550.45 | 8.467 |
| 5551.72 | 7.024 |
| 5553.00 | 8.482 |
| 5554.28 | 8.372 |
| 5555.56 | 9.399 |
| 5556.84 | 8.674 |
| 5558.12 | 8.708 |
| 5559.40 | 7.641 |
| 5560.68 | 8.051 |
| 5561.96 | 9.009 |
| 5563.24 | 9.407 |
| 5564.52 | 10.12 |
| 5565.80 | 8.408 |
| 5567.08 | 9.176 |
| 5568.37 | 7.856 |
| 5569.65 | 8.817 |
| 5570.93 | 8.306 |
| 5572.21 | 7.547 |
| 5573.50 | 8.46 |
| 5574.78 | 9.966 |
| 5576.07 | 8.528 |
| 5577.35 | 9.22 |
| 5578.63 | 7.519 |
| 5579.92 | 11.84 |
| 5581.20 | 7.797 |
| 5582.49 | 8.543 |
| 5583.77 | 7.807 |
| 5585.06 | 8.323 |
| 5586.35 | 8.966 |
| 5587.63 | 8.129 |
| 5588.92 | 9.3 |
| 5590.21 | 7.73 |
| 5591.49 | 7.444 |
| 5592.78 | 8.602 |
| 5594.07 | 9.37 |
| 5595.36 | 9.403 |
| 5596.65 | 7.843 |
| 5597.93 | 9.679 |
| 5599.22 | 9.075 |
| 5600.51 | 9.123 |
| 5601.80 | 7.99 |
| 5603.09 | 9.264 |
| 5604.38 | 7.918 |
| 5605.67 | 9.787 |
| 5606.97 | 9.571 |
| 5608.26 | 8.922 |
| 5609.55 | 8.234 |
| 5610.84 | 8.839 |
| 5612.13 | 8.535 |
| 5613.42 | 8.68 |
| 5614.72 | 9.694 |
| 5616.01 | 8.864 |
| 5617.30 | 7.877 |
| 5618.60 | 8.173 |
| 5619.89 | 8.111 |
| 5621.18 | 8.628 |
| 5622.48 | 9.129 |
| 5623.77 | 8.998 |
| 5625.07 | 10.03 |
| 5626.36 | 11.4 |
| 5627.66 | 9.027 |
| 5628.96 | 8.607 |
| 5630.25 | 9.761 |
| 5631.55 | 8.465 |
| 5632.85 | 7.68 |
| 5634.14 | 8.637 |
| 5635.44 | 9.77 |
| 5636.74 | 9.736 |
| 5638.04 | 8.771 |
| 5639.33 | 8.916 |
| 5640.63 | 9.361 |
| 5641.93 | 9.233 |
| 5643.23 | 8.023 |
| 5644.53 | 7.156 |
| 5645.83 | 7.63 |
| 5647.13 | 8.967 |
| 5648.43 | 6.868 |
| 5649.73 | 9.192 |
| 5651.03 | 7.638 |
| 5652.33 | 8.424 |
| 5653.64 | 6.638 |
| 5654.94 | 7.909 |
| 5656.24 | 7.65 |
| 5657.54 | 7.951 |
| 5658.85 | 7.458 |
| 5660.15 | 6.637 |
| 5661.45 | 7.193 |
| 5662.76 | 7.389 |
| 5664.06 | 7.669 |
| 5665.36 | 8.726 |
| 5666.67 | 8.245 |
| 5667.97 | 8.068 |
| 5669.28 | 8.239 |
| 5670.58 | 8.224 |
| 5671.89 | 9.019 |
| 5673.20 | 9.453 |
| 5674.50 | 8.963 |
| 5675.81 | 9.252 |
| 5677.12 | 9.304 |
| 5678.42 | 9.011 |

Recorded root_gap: 0.03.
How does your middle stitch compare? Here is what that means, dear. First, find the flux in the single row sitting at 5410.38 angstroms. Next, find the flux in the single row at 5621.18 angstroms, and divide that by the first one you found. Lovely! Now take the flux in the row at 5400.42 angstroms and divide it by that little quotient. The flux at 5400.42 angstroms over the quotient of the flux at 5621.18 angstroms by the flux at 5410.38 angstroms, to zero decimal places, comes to 6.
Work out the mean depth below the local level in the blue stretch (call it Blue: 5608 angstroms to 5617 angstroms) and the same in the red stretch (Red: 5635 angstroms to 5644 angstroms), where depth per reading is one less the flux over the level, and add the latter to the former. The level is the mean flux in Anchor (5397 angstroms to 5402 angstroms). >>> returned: -0.4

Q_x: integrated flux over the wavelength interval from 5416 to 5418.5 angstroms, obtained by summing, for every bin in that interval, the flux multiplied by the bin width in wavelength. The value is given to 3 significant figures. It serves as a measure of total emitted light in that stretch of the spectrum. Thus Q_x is 21.3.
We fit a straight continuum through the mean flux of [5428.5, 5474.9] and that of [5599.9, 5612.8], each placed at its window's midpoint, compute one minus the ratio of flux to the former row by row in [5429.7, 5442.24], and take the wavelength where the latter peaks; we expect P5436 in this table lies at 5430.35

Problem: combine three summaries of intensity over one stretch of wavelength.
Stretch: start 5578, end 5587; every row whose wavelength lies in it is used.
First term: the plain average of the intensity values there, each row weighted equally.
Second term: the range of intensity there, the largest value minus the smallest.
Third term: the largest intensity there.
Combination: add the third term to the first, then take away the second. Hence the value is 16.2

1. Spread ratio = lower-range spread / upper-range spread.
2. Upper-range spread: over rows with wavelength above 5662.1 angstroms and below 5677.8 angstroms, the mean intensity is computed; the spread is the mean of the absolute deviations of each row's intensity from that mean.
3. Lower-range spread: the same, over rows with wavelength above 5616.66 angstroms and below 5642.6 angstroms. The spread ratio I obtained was 1.10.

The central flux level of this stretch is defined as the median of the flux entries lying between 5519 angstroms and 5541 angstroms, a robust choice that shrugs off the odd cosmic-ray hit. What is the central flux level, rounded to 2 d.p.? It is 7.77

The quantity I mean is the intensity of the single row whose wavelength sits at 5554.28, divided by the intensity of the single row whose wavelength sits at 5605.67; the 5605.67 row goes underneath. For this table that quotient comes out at 0.86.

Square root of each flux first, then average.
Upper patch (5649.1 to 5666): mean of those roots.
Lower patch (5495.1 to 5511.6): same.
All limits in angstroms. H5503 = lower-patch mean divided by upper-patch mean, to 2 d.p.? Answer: 1.05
